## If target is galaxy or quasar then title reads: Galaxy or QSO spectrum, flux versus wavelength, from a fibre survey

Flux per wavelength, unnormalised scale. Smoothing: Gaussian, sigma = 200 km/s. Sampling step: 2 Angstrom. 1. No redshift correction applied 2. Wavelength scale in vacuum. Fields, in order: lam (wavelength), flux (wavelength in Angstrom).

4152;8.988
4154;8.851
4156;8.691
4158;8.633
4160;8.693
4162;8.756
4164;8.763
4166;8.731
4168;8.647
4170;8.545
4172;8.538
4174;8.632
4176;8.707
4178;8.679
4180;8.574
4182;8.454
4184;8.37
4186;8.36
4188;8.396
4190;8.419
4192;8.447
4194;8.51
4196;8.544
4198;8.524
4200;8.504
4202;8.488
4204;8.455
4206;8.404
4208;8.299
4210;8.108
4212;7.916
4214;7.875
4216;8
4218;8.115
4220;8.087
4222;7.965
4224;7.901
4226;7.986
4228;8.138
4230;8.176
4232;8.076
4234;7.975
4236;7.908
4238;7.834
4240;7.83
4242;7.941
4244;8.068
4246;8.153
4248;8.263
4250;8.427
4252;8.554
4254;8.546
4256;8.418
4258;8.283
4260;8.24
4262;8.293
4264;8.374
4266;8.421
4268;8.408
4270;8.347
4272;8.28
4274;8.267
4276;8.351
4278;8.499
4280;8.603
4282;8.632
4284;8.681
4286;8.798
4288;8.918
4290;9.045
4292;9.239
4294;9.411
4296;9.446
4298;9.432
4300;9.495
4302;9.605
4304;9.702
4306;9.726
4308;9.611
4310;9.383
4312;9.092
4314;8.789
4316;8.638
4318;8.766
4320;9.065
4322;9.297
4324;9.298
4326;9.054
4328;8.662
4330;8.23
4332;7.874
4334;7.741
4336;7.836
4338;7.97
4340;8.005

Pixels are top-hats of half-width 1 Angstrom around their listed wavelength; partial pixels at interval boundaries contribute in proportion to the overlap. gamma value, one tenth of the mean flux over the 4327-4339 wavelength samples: 0.81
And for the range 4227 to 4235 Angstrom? 0.81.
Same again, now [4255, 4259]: 0.84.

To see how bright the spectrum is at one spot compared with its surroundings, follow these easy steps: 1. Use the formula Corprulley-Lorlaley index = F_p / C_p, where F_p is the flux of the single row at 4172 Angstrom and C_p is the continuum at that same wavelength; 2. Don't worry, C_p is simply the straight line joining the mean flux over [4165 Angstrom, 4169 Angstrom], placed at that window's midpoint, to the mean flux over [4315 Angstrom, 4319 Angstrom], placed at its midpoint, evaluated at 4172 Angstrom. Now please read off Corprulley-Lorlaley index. 0.98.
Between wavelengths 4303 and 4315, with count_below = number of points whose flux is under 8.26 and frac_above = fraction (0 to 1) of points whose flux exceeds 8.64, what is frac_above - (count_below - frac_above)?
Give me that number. 2.0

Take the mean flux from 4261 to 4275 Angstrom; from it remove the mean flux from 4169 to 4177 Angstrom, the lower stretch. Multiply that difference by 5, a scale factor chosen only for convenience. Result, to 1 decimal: -1.3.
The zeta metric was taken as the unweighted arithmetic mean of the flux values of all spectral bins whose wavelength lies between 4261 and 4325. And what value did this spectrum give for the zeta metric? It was 8.9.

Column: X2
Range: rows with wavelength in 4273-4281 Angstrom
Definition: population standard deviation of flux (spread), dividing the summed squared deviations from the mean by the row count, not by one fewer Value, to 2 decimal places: 0.13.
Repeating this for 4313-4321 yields 0.16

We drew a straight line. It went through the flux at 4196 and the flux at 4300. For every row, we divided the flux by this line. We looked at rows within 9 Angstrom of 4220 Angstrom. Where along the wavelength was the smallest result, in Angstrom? 4224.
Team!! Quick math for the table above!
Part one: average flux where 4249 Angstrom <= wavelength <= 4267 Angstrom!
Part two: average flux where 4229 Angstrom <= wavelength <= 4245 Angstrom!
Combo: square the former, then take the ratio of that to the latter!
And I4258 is 8.8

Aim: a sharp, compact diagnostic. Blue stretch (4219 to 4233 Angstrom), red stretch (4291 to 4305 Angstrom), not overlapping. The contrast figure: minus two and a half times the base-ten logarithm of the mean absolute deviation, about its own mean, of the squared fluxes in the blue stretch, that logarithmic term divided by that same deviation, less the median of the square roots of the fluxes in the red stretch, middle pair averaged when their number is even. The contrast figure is -3.30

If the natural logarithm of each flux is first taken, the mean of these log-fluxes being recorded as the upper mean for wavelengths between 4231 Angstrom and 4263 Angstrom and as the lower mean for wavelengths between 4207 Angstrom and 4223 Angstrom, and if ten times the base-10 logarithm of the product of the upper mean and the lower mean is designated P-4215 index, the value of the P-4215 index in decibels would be 6.41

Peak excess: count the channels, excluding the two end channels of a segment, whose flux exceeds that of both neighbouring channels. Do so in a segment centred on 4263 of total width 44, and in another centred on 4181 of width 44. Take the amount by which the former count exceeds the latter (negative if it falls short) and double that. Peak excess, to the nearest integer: -2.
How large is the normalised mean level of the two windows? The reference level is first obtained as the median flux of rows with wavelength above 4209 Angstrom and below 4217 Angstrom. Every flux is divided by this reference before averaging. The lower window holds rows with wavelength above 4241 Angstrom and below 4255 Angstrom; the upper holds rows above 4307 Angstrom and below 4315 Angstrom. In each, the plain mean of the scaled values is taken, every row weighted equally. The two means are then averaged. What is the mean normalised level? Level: 1.10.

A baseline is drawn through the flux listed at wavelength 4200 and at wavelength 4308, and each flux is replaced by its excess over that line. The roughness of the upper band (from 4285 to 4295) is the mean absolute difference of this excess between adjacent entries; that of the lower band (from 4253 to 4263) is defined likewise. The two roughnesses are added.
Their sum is 0.23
